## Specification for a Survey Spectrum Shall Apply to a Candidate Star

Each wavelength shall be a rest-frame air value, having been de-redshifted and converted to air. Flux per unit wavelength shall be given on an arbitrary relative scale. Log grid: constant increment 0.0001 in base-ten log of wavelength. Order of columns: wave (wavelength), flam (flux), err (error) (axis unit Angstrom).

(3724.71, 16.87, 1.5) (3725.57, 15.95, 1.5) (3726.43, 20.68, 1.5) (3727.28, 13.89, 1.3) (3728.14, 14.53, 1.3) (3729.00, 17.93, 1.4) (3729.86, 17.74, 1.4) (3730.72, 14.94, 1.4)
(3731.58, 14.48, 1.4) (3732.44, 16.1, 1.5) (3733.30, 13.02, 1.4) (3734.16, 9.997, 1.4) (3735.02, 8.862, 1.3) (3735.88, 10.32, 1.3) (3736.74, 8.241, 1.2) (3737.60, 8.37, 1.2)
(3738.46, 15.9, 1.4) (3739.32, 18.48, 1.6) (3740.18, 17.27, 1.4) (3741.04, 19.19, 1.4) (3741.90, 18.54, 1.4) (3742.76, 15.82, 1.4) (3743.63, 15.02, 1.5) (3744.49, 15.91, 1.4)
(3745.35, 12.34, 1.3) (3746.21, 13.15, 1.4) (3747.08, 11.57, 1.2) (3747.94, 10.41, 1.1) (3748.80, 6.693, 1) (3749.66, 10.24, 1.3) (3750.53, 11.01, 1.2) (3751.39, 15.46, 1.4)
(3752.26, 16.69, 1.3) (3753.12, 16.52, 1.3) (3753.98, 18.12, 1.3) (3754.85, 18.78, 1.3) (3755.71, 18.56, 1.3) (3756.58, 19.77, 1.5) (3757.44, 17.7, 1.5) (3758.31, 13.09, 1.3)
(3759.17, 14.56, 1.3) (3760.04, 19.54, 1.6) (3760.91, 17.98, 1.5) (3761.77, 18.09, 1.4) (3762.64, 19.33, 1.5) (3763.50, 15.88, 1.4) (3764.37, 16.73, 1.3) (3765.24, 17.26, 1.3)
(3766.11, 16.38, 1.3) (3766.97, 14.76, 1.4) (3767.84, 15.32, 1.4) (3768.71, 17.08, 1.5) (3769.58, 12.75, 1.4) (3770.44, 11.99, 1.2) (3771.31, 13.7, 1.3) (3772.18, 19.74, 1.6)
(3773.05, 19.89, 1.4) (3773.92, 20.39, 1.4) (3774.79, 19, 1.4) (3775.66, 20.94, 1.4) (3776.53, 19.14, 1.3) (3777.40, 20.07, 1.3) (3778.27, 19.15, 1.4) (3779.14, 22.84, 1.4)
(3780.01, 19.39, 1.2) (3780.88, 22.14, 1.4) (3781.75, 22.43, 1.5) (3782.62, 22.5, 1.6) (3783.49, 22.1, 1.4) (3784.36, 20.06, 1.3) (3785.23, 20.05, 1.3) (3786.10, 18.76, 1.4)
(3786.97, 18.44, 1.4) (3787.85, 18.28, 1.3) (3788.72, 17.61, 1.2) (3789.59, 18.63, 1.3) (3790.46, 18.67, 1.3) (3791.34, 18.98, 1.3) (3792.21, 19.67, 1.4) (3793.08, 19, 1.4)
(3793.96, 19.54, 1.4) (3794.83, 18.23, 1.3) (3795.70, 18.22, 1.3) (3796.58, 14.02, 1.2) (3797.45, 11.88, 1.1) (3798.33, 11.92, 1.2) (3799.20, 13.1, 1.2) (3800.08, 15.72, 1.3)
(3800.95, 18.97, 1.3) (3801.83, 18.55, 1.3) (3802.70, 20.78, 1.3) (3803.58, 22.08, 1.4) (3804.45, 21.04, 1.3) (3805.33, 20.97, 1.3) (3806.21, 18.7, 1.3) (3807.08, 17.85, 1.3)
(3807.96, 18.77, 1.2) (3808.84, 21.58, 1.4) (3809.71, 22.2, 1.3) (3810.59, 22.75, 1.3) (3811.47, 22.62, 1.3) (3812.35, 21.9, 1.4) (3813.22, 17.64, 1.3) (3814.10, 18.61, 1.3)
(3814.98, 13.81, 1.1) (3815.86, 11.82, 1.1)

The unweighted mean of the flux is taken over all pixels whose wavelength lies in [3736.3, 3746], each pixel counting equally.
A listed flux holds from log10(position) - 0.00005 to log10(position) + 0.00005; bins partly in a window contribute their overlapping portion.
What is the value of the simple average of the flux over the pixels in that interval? 15.0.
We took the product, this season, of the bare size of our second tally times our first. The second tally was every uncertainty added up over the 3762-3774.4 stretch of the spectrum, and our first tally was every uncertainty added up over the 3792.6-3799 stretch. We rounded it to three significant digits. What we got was 173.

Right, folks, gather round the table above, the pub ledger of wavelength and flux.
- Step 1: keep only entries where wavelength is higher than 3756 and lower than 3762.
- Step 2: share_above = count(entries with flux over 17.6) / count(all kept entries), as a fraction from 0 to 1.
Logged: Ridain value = 0.71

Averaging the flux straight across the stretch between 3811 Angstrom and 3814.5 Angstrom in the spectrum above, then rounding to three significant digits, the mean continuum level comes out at 20.2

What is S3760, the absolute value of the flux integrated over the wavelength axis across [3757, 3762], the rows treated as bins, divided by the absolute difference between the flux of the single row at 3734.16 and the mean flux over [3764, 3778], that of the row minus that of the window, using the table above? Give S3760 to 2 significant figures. 12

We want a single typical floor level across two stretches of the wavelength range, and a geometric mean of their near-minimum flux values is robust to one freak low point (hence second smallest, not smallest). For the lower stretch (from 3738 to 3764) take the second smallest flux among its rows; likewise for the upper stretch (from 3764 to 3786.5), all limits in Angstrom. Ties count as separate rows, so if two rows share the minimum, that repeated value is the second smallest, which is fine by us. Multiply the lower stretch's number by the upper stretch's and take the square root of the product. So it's 11.4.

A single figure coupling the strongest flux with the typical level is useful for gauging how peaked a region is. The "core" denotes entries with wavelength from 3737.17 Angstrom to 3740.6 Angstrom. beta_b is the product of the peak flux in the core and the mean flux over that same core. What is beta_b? 277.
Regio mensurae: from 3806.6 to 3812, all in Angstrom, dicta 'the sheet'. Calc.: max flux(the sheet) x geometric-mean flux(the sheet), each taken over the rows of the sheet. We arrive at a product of 475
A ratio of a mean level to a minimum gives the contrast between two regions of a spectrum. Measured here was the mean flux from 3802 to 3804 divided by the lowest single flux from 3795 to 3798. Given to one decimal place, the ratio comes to 1.8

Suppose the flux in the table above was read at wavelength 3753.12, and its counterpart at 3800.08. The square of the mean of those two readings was 260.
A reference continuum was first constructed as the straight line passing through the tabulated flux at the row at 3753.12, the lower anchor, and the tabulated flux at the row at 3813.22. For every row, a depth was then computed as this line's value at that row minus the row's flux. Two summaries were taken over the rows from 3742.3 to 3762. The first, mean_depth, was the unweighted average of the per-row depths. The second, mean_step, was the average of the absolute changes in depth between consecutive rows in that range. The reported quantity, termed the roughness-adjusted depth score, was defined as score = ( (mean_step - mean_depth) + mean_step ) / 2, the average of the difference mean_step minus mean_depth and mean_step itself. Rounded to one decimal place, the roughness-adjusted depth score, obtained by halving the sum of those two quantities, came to 1.2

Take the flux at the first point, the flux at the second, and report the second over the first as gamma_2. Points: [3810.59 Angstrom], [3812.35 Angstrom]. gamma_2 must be 0.96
